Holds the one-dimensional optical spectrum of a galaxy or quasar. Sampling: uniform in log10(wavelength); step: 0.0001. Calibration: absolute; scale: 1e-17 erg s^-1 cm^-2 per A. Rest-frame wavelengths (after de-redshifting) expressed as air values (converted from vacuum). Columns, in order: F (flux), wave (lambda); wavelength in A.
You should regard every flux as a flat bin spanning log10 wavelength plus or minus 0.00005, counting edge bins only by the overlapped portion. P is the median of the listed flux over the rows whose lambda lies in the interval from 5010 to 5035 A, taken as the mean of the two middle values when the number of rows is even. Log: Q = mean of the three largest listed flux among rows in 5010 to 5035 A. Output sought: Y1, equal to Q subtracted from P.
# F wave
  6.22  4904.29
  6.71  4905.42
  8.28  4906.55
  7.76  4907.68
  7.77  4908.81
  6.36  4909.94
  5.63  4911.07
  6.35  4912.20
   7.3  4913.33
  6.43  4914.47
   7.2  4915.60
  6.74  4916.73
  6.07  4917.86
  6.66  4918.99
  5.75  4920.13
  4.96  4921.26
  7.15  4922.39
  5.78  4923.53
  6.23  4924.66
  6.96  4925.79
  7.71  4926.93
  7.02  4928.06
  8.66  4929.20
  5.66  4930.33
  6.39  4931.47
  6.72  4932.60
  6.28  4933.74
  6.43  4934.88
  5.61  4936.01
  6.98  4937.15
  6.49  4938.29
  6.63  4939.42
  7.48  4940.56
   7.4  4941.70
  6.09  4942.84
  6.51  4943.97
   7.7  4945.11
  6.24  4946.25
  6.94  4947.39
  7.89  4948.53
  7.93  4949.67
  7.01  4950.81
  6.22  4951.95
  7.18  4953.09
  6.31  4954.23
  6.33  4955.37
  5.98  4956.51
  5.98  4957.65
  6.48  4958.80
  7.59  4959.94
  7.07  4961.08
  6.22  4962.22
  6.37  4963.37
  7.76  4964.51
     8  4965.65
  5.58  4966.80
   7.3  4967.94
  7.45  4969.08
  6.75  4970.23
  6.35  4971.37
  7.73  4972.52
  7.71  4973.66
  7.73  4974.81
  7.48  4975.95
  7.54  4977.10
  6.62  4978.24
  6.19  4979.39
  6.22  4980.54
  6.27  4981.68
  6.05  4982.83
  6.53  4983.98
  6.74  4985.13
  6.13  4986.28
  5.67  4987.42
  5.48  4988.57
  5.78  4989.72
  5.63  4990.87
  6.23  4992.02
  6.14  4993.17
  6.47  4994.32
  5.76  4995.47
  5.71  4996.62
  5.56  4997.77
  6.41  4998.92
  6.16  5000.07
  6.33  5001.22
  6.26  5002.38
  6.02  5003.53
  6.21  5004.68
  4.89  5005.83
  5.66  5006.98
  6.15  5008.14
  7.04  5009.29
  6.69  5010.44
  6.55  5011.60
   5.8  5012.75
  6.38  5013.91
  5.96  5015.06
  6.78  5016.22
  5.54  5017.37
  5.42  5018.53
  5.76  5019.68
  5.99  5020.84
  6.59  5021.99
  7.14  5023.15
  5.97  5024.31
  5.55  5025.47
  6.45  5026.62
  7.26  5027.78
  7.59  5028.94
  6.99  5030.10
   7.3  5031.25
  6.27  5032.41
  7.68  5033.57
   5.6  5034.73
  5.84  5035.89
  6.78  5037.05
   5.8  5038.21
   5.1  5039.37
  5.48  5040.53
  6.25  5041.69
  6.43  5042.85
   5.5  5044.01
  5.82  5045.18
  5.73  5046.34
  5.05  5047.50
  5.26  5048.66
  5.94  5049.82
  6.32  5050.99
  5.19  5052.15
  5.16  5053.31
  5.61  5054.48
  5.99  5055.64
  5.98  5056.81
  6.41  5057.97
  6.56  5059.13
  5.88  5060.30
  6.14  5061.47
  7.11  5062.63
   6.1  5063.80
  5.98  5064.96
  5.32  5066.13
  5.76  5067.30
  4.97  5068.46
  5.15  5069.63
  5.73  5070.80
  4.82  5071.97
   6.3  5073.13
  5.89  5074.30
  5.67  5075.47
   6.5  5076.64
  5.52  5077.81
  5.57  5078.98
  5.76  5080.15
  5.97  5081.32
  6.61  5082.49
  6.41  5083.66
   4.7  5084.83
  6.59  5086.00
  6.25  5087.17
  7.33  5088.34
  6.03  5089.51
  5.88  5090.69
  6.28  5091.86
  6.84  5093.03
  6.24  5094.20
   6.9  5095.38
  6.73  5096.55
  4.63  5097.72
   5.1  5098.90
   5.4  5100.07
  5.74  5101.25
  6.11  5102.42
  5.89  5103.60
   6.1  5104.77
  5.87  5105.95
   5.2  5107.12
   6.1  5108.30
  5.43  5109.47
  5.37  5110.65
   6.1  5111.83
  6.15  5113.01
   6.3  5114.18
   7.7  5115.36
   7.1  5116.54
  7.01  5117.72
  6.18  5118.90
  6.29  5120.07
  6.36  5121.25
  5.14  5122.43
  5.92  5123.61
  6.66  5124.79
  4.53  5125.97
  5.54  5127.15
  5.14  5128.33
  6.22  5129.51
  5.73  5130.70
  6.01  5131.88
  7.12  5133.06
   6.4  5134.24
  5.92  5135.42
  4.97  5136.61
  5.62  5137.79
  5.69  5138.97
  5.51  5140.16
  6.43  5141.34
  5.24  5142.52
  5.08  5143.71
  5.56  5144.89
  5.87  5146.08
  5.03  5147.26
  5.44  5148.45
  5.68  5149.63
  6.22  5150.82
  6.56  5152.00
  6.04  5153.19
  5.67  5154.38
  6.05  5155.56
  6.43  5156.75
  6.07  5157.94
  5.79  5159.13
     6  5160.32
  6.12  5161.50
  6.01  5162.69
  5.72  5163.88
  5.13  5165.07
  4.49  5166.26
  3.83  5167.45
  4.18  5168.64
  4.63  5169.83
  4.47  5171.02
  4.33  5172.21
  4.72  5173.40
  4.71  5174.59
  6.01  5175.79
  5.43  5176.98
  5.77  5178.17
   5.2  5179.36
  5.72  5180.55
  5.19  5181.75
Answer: -1.11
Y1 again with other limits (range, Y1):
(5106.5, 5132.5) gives -1.17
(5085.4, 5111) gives -0.96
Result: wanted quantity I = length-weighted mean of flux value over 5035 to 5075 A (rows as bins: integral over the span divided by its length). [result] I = 5.8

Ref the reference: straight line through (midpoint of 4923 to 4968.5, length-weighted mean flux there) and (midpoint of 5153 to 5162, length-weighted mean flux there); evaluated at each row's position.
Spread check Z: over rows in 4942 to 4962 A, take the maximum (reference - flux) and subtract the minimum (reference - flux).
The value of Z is 1.9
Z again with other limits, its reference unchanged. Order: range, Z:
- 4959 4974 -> 2.4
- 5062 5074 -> 2.3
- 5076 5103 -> 2.7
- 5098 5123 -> 2.7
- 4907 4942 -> 3.7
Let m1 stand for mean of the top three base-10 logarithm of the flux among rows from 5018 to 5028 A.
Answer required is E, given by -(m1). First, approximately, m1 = 0.84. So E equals -0.845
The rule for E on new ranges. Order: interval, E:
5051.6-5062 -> -0.804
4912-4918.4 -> -0.850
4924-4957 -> -0.911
